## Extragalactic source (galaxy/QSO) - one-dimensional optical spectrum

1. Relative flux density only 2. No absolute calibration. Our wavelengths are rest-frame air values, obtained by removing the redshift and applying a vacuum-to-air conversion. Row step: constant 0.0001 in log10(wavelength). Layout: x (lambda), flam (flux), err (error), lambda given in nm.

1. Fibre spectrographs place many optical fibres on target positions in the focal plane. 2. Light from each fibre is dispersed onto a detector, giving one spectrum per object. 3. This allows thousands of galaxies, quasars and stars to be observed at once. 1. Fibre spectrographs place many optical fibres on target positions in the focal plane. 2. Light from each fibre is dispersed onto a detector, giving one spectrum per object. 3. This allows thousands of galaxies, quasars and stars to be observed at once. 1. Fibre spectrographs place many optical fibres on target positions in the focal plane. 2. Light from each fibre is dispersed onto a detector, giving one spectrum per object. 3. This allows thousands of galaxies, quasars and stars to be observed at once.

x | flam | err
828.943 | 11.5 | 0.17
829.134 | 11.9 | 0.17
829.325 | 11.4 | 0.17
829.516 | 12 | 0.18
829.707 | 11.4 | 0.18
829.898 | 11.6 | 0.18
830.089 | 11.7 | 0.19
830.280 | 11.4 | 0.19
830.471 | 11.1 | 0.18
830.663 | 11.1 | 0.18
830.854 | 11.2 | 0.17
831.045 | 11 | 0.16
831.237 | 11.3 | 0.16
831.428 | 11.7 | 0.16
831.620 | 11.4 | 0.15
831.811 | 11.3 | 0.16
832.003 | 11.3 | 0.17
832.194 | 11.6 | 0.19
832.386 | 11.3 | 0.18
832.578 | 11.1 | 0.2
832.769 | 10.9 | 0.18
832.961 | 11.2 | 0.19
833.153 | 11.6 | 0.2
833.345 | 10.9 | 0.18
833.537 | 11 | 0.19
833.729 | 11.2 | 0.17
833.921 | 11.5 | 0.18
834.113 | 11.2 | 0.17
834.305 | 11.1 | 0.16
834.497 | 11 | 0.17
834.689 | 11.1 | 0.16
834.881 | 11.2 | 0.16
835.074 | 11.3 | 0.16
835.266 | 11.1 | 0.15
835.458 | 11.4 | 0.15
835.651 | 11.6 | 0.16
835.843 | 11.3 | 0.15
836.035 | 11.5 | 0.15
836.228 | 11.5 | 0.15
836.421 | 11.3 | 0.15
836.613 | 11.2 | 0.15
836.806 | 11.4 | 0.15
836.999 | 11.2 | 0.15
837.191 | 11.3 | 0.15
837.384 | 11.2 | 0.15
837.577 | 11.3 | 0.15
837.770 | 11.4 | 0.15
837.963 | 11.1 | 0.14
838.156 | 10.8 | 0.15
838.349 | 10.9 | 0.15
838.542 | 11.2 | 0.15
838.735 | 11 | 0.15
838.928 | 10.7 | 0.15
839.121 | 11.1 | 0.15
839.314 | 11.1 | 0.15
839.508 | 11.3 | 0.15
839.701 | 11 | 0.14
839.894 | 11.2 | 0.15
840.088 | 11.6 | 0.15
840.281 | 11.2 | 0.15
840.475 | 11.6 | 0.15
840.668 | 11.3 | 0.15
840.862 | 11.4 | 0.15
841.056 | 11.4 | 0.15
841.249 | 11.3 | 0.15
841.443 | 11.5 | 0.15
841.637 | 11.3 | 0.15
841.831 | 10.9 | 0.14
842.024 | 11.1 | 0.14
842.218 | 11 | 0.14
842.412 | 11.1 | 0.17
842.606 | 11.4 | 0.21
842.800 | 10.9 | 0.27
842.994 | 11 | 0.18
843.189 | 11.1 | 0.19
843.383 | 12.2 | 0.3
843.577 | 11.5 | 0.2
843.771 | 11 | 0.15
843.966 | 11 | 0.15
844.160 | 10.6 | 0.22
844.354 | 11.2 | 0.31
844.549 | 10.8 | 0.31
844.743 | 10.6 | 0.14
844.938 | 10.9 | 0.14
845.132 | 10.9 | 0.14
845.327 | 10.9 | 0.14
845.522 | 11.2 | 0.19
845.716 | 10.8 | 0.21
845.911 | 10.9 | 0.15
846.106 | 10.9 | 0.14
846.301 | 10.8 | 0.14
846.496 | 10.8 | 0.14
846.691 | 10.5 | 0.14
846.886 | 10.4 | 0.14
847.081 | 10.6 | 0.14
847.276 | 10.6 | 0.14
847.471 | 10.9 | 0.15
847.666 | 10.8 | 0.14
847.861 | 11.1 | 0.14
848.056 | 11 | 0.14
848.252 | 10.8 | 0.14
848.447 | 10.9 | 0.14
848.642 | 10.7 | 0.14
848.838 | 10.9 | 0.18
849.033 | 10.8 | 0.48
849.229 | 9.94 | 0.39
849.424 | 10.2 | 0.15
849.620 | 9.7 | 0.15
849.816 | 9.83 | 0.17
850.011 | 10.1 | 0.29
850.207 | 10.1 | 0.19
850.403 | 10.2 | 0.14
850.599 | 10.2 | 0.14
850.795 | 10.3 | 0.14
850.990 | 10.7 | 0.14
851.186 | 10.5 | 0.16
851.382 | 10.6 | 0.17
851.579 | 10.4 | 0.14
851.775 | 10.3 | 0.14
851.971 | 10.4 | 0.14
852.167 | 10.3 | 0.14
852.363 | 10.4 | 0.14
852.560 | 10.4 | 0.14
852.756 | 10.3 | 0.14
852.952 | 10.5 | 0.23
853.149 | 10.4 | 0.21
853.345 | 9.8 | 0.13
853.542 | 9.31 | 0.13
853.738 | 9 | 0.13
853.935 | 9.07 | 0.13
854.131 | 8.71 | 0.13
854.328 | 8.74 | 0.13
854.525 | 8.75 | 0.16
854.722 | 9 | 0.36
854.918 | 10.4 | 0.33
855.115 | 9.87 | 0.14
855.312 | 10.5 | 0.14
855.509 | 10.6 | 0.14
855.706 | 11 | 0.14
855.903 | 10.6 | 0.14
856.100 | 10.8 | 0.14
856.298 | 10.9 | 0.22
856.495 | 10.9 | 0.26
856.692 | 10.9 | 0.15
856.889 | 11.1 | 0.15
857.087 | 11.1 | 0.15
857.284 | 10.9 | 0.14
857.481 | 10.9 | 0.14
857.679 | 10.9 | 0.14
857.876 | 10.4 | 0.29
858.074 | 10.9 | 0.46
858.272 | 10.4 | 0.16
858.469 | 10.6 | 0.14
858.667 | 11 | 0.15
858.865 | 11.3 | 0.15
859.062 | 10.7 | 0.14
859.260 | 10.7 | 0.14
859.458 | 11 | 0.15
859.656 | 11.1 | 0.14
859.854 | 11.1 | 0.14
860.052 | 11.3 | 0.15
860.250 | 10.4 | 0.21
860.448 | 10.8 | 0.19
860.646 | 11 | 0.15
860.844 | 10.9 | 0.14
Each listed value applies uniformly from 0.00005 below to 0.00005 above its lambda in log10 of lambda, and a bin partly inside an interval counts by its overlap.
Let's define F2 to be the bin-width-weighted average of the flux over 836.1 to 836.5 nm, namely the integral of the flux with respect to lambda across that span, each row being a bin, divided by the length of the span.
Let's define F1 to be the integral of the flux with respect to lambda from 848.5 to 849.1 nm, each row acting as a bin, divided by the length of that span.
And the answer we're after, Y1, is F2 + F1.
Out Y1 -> 22.2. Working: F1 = 10.8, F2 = 11.4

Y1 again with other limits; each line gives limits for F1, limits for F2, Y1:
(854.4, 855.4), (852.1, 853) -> 20.1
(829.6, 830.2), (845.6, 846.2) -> 22.5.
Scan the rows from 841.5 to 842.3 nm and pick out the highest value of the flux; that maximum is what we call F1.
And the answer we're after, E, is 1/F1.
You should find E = 0.088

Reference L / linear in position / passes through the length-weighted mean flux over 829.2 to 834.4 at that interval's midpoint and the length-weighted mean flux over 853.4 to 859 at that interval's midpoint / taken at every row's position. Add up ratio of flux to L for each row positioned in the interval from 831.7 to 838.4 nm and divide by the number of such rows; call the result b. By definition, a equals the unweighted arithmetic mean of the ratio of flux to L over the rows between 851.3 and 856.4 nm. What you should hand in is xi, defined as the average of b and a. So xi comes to 0.985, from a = 0.965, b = 1.01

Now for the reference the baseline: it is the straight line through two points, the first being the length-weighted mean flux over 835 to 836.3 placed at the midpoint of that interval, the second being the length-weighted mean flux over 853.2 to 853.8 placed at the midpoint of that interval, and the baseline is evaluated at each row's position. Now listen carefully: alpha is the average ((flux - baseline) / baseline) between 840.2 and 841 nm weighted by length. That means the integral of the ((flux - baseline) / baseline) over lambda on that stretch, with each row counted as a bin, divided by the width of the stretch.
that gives 0.05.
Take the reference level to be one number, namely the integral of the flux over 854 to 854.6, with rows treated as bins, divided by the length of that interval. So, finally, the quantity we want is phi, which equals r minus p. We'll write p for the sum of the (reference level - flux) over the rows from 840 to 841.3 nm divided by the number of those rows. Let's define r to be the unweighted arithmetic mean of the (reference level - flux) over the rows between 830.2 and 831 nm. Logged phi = 0.20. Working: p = -2.6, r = -2.45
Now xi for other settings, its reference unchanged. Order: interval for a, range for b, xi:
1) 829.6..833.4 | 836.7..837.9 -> 1.008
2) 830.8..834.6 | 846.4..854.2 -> 0.987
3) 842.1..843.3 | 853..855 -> 0.958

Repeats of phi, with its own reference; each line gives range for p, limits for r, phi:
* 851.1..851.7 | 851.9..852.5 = 0.13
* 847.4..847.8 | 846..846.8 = 0.10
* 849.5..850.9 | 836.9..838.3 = -1.12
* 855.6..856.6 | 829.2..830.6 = -0.67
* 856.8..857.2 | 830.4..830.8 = 0.00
